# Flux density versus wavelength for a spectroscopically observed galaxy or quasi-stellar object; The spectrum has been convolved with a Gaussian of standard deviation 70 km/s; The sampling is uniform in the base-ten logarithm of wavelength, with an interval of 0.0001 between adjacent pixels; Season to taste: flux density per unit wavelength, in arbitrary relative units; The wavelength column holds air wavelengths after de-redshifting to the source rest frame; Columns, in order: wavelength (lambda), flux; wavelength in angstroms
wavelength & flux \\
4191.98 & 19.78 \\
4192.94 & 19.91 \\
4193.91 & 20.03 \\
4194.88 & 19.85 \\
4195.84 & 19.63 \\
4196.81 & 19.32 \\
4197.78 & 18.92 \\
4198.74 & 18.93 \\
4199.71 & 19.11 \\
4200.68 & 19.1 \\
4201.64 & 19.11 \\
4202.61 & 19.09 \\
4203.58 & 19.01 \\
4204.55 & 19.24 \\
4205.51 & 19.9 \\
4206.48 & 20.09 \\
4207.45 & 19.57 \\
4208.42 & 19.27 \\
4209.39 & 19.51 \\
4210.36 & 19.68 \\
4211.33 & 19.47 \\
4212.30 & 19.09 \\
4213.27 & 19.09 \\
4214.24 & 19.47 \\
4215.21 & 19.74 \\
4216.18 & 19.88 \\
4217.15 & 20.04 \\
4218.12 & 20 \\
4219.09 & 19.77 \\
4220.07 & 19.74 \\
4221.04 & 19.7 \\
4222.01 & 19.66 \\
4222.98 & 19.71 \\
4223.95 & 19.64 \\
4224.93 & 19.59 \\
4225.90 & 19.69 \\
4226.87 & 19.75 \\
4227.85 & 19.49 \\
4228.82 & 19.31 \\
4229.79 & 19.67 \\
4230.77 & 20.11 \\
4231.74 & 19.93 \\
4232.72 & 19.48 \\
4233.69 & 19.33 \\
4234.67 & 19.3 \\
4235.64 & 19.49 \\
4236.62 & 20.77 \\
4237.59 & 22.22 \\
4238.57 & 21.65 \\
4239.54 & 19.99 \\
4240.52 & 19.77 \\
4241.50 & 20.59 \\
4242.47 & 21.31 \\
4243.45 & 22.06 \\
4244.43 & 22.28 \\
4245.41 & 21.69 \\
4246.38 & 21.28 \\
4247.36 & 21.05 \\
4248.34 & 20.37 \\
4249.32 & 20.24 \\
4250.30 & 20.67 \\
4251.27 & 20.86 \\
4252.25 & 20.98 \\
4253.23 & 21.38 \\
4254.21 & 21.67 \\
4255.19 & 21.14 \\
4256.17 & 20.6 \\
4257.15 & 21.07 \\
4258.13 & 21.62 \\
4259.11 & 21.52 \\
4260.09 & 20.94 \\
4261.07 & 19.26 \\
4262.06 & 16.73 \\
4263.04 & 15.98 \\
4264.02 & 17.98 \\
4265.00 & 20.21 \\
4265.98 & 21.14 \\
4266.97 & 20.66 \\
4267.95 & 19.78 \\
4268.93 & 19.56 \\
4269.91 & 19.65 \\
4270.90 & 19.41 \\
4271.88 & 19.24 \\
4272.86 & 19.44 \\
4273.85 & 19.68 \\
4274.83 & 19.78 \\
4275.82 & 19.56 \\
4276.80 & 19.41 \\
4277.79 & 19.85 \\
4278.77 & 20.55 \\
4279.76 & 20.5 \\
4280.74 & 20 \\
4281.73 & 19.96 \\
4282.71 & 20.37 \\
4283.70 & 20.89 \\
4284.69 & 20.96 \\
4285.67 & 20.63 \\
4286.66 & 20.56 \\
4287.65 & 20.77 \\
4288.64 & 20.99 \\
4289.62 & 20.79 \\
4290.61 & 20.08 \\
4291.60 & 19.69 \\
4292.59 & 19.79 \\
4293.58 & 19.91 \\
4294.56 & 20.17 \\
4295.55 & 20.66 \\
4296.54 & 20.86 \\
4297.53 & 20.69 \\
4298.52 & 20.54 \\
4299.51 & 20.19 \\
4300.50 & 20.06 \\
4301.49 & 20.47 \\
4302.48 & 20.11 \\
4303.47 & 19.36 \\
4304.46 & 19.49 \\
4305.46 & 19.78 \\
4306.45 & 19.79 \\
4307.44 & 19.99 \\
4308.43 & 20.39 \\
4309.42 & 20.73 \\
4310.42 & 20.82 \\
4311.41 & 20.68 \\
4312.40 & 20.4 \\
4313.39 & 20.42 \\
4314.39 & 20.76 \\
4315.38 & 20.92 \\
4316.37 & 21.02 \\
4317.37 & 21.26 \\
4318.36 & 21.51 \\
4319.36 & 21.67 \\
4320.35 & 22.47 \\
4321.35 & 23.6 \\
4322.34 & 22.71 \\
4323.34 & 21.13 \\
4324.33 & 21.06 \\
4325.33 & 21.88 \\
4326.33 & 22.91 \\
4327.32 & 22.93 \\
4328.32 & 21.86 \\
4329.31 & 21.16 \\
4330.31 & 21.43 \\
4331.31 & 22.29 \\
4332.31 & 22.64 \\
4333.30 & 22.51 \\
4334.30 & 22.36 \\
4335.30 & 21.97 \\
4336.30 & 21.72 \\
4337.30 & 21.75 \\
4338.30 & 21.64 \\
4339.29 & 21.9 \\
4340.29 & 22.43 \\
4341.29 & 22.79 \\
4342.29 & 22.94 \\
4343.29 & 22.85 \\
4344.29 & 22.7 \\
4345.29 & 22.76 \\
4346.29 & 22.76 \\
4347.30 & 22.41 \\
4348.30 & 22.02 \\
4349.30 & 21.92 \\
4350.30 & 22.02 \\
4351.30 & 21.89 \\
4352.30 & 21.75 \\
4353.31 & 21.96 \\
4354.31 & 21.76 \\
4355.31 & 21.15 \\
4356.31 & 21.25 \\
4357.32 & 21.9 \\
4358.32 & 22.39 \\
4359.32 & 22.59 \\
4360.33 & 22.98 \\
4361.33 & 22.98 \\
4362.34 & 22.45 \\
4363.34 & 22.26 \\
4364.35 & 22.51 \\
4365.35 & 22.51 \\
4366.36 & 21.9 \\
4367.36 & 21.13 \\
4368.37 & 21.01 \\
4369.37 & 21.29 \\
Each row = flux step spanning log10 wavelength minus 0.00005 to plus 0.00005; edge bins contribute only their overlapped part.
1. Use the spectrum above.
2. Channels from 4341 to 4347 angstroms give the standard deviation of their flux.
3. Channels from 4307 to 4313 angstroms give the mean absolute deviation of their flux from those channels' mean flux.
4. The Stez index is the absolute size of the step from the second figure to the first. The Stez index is 0.16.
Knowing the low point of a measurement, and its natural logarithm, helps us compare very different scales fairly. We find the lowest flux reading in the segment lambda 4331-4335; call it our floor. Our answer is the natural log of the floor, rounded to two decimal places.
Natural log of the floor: 3.10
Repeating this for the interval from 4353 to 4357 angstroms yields 3.05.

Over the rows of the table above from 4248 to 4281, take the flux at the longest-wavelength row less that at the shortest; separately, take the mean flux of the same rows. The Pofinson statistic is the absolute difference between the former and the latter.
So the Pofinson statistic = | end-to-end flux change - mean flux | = 20.4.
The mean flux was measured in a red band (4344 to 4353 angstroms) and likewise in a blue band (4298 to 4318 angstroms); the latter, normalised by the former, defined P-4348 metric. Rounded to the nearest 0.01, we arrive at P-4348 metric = 0.92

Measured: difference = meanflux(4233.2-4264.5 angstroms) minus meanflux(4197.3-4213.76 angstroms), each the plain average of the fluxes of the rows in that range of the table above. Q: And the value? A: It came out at 1.19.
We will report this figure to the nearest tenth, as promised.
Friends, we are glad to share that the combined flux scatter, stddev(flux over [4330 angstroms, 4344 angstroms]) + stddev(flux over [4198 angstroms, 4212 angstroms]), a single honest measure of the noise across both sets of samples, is 0.8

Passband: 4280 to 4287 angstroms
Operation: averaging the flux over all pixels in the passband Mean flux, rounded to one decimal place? 20.5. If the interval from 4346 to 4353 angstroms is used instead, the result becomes 22.1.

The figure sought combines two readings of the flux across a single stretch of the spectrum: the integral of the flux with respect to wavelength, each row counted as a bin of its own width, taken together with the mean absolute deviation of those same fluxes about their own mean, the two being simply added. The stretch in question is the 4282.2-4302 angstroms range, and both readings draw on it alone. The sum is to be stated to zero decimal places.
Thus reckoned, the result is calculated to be 405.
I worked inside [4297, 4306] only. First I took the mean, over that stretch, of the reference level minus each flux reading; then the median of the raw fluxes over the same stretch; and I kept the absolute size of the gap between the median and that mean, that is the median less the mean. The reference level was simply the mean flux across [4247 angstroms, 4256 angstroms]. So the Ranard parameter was 19.3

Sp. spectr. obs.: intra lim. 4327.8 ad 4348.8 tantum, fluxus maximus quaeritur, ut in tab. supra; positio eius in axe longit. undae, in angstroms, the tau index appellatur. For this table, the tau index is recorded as 4342.29 angstroms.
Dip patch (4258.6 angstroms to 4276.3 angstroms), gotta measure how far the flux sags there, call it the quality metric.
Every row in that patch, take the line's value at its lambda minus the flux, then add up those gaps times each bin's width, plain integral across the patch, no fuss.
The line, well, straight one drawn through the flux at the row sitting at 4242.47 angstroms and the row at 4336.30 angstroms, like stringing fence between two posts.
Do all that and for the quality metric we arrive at 34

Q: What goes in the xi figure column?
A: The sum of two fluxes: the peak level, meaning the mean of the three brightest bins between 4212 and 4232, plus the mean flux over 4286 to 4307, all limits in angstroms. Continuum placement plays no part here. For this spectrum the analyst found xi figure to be 40.3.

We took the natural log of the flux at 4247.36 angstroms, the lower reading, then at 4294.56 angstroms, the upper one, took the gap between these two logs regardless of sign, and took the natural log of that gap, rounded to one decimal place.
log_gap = -3.2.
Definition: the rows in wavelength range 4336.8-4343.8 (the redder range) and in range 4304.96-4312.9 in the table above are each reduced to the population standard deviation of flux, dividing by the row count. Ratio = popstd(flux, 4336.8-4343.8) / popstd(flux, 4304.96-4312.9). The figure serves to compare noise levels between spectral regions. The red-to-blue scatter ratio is 1.3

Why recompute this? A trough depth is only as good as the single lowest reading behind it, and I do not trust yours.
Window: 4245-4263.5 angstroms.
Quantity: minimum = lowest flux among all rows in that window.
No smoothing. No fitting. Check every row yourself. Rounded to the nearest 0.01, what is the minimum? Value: 15.98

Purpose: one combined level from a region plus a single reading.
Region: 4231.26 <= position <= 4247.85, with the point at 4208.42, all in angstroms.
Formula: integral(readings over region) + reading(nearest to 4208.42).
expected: 363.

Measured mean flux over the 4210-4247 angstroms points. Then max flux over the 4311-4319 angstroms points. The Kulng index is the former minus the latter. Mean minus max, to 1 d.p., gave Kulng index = -1.4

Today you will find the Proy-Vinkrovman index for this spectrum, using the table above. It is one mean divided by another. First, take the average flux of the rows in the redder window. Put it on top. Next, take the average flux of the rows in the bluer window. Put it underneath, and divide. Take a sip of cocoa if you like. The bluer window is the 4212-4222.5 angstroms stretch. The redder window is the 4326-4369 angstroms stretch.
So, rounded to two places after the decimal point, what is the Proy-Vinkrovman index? 1.13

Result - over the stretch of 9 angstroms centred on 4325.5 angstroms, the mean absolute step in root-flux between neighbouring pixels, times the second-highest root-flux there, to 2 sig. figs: 0.39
